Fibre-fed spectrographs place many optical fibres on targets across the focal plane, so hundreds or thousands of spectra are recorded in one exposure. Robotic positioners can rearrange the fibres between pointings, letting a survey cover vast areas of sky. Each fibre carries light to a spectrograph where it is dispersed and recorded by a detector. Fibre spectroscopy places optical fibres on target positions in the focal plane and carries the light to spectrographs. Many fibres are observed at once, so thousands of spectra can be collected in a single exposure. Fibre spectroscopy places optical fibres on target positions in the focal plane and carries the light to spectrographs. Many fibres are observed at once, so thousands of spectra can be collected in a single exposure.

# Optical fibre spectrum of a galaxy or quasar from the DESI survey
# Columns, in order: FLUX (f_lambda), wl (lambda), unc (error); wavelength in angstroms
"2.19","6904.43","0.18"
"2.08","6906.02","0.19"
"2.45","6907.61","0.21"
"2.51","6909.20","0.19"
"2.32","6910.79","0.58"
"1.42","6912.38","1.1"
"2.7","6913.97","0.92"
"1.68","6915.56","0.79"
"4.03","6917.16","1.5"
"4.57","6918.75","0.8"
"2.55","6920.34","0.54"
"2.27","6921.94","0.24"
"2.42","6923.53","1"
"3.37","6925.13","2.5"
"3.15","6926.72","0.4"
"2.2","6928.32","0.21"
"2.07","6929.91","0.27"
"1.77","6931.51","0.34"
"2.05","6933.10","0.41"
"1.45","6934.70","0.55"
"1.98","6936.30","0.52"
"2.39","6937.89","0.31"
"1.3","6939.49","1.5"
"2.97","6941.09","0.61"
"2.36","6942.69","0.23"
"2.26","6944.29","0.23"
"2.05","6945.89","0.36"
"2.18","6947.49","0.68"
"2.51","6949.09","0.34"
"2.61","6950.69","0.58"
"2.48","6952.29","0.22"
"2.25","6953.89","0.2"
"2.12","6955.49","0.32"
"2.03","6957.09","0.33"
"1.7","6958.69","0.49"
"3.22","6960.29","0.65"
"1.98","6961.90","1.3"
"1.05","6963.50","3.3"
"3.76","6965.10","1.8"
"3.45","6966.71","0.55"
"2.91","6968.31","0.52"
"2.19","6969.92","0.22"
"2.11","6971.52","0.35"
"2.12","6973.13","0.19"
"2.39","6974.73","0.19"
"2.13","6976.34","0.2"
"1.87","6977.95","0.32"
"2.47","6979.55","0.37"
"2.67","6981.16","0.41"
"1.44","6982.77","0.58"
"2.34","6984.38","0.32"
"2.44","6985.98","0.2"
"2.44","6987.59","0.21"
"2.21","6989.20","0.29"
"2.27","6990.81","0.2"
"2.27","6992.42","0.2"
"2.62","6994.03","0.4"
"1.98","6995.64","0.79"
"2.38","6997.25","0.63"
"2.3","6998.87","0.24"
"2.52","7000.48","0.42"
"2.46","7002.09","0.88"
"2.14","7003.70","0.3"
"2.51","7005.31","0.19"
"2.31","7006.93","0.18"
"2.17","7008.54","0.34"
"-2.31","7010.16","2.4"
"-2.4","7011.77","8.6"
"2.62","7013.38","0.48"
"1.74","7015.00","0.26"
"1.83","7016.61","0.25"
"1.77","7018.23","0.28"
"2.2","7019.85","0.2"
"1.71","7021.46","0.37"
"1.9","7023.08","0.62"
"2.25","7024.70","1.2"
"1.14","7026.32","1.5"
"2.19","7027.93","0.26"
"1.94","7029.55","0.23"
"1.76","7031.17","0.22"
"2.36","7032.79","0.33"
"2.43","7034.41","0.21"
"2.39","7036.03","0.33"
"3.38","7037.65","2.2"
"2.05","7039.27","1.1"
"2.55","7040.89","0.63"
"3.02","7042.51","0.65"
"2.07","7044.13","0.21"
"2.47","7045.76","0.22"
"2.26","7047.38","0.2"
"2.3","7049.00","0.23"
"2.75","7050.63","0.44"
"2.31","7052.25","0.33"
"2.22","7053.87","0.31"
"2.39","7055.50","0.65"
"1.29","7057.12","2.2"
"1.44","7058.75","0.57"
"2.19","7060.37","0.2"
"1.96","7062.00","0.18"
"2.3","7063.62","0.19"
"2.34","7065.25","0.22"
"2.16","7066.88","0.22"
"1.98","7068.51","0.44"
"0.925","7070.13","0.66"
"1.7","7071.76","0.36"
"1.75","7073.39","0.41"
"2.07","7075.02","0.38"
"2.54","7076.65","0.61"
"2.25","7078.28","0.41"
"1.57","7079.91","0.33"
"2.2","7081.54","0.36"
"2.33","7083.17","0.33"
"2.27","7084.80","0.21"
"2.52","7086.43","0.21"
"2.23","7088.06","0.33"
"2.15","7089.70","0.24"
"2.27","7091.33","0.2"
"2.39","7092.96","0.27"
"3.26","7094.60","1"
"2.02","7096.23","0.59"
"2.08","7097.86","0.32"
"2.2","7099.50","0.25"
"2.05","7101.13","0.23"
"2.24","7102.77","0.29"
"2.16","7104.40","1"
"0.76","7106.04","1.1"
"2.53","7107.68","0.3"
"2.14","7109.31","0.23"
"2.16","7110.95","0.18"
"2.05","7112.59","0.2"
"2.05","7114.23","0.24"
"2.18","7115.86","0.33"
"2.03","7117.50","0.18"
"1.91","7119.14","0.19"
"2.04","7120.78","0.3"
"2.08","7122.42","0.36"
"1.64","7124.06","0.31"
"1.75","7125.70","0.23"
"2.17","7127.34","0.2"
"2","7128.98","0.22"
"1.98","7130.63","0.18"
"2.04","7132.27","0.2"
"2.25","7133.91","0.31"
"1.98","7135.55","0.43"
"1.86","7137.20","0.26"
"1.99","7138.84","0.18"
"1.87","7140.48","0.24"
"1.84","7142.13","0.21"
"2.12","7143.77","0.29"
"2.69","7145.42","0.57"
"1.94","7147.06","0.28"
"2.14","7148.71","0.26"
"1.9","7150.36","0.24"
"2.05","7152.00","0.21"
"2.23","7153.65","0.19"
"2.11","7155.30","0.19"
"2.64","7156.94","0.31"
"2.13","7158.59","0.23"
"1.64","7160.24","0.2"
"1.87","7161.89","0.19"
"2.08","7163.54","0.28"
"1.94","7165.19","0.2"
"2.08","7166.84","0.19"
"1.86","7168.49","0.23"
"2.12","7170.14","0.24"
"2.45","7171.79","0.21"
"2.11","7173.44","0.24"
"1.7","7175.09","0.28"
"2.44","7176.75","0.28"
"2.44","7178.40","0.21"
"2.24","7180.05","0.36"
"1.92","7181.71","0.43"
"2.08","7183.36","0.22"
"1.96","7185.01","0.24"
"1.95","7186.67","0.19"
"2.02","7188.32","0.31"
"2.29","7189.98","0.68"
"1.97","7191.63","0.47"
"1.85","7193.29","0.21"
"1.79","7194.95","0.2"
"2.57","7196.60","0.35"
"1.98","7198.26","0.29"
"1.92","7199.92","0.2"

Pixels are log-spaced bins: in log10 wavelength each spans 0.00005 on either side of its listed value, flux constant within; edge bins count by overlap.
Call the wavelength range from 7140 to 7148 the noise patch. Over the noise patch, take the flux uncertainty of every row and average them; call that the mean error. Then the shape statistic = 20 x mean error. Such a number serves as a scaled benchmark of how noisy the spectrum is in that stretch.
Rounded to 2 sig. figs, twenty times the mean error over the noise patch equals 6.4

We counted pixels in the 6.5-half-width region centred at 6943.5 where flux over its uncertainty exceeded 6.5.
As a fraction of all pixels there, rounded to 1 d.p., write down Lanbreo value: 0.5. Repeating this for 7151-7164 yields 1.0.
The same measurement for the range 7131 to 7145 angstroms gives 0.9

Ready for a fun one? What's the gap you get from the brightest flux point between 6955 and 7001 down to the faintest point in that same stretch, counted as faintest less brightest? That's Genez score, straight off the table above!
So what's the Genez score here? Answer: -2.7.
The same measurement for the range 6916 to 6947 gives -3.3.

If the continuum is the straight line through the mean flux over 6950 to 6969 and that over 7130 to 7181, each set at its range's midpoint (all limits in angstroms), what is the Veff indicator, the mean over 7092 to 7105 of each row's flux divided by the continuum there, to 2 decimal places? 1.05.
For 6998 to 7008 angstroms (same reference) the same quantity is 1.00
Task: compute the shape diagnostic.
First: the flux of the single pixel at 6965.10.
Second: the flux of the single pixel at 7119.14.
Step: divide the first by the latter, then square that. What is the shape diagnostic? 3.9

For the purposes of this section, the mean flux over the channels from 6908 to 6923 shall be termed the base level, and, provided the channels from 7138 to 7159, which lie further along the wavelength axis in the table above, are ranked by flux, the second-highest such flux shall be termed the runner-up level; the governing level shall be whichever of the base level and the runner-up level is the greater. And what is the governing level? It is 2.7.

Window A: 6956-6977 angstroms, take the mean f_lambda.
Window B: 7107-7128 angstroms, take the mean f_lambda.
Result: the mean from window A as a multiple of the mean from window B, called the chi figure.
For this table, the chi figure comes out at 1.16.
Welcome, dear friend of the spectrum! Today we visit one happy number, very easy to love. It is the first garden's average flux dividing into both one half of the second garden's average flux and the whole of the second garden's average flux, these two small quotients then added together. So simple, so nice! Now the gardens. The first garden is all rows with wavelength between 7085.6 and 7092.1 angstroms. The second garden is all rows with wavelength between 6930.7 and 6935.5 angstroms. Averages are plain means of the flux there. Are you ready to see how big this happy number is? 1.15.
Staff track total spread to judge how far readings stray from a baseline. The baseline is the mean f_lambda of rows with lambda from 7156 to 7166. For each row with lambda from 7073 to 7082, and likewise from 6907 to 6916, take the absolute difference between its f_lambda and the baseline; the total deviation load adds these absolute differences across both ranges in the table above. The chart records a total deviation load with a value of 4.4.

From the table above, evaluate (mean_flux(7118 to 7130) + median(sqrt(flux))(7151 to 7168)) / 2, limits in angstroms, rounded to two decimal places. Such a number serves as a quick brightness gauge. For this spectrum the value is 1.69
